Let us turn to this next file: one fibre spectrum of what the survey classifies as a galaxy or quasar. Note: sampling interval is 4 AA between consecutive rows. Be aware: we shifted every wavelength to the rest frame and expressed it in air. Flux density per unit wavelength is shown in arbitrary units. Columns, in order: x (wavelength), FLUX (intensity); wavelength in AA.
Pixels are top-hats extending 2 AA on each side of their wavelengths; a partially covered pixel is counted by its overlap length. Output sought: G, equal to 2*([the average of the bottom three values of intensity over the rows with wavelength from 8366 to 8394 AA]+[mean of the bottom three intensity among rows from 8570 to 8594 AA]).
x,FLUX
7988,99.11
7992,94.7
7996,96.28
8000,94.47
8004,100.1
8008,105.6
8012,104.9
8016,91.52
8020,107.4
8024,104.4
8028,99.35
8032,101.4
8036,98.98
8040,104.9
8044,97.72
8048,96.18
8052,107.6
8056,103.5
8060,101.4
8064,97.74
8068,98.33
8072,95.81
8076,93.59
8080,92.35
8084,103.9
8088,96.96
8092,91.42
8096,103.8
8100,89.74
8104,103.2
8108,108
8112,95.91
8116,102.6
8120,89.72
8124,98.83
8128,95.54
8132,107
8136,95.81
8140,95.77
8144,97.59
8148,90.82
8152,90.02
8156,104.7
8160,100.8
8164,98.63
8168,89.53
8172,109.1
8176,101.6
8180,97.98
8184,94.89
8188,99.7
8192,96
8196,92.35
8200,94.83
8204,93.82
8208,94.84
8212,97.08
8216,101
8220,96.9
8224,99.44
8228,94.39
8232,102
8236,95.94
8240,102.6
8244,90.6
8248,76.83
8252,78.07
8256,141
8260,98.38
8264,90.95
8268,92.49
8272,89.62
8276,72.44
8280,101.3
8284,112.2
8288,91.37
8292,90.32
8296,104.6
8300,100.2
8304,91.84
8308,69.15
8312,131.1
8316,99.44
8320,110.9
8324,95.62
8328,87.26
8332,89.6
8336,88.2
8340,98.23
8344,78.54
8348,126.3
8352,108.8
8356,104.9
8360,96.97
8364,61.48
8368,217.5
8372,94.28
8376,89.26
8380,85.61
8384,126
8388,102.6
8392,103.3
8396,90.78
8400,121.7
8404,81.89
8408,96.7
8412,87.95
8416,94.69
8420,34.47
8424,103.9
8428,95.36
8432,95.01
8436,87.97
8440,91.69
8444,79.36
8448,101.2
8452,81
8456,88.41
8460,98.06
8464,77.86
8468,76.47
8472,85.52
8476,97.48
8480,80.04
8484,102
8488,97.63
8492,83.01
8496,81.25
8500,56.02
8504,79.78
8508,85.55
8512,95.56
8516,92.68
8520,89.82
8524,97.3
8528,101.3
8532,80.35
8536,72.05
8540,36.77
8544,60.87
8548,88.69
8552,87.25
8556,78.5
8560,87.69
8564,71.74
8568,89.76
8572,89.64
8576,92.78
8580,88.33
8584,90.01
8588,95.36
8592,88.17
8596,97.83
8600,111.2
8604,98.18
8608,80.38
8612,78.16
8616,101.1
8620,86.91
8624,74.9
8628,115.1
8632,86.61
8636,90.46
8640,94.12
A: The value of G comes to 357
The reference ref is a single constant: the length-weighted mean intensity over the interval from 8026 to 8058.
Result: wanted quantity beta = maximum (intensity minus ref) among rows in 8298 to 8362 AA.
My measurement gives 30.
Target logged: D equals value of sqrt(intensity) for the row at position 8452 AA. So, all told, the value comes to 9.0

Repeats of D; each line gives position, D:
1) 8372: 9.7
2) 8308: 8.3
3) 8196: 9.6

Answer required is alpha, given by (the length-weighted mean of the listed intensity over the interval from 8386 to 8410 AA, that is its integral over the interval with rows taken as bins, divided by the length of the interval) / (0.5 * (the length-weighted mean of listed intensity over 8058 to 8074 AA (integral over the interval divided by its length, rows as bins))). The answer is 2.0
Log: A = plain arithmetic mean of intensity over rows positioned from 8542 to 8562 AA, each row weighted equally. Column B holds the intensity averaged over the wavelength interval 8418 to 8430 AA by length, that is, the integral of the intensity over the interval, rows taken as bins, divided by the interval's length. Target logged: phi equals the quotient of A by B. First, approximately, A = 81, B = 78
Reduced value 1.03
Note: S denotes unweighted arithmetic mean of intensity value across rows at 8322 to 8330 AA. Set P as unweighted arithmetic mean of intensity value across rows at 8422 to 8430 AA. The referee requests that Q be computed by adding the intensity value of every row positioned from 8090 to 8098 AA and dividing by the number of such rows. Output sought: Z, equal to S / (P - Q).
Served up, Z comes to 45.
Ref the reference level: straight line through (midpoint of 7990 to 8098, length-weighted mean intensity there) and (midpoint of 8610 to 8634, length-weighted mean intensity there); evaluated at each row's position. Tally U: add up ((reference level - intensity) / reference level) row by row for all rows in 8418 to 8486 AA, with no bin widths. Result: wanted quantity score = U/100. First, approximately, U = 1.1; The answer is 0.011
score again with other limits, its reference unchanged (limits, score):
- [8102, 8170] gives 0.000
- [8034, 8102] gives 0.001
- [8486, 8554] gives 0.019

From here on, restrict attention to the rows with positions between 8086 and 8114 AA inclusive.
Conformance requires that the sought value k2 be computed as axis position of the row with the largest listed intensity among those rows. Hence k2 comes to 8108 AA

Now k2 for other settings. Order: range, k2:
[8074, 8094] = 8084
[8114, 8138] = 8132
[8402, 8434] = 8424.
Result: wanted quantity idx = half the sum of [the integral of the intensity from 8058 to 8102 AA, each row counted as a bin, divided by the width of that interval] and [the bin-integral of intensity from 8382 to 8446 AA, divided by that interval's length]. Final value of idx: 95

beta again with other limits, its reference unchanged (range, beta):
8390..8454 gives 20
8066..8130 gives 7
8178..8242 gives 1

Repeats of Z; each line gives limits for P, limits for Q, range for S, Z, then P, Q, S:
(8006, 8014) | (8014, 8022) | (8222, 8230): 17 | 105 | 99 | 97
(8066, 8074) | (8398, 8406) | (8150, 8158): -21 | 97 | 102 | 97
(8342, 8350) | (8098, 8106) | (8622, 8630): 16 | 102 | 96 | 95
